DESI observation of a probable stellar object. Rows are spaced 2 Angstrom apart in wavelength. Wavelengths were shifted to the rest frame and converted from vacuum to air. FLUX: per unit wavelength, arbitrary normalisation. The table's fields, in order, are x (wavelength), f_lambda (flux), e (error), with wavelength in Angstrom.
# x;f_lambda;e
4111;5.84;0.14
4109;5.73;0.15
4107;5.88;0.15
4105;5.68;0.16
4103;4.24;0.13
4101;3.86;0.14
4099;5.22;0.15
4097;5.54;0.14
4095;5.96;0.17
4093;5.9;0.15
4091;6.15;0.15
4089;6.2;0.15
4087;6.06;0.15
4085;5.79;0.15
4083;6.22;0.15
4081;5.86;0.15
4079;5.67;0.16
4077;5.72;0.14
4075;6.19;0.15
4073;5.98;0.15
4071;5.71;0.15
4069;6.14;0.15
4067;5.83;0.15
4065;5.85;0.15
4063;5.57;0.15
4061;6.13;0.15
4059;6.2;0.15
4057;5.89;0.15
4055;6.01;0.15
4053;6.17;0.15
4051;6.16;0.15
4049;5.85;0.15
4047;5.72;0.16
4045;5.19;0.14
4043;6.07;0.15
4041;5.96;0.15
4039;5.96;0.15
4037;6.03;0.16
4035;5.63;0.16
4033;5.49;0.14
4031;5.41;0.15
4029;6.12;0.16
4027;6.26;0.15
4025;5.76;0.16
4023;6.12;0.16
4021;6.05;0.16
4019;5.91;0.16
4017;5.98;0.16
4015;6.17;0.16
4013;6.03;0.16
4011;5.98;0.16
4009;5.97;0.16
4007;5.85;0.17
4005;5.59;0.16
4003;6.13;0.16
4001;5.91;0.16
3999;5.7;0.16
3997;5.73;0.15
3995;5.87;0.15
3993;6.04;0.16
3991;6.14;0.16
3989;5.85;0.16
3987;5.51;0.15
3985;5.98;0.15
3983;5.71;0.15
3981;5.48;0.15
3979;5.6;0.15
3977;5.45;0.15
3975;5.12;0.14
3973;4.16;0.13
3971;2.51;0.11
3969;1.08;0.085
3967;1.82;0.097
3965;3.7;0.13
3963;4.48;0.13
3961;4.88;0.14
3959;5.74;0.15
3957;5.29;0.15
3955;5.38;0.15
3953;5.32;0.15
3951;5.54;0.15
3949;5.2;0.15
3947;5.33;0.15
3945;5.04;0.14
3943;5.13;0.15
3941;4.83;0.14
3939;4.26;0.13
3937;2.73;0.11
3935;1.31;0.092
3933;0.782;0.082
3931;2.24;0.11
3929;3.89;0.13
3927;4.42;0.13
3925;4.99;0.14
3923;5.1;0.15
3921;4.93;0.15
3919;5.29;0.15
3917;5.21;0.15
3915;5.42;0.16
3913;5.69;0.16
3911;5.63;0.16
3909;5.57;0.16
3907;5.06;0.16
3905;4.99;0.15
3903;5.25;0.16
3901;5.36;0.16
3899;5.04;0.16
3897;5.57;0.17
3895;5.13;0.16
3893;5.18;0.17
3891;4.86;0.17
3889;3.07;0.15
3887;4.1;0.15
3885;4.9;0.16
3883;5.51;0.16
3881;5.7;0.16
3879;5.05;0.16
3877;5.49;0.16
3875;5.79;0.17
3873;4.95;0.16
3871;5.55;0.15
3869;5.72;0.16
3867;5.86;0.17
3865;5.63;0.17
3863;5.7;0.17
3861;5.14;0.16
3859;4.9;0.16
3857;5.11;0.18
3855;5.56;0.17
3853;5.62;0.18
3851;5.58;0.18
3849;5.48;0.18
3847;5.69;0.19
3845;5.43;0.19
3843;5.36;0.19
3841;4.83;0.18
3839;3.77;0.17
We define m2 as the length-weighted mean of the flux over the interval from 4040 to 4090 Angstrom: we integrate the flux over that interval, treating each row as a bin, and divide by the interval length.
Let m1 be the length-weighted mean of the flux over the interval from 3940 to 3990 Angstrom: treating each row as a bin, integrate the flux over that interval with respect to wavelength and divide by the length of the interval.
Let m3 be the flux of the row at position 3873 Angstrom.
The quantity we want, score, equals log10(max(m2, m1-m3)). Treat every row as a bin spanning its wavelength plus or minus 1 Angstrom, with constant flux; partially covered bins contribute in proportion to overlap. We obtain 0.77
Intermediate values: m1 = 4.8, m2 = 5.93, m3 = 4.95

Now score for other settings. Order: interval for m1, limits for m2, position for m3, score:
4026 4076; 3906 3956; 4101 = 0.66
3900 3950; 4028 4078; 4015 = 0.77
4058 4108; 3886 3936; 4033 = 0.66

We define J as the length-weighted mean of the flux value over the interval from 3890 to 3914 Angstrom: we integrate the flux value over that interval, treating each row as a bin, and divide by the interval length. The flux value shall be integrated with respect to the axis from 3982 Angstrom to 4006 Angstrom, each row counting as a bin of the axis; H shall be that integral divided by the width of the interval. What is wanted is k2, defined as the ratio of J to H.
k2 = 0.90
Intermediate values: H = 5.8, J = 5.3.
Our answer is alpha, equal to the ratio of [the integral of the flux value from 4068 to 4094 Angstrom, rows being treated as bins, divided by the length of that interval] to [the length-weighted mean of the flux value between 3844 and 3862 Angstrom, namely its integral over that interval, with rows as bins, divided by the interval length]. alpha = 1.11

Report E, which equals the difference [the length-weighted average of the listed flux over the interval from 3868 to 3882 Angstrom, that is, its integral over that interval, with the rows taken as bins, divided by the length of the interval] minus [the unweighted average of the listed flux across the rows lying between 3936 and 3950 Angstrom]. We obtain 0.8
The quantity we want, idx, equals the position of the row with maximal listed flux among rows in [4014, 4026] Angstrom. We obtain 4015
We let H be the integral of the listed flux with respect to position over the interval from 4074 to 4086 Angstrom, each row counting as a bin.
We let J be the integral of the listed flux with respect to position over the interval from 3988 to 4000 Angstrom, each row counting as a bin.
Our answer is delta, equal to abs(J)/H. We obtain 1.00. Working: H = 71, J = 70.7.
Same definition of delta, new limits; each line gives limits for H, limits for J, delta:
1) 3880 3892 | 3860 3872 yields 1.19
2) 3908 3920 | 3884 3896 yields 0.83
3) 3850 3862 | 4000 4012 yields 1.11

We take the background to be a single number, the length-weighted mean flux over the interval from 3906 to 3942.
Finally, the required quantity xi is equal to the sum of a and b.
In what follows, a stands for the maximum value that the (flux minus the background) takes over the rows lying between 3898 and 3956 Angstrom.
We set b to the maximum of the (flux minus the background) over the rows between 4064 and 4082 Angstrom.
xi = 3.29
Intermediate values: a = 1.39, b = 1.89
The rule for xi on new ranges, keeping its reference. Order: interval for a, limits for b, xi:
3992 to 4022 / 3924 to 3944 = 2.71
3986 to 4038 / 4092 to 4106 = 3.63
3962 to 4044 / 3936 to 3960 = 3.41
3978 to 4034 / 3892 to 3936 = 3.36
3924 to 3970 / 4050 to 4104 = 3.37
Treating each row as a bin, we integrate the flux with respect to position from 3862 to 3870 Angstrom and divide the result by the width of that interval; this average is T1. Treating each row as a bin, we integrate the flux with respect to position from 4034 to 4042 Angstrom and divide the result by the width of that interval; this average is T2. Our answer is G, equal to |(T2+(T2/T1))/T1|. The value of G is 1.21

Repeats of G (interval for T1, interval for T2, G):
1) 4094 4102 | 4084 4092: 1.40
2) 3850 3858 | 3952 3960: 1.18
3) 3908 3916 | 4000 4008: 1.24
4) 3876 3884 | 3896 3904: 1.16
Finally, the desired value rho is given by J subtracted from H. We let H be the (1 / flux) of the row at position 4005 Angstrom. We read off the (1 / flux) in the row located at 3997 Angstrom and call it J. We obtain 0.004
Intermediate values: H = 0.179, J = 0.175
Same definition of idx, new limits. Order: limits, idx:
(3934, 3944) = 3943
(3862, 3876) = 3867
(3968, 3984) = 3983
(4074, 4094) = 4083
